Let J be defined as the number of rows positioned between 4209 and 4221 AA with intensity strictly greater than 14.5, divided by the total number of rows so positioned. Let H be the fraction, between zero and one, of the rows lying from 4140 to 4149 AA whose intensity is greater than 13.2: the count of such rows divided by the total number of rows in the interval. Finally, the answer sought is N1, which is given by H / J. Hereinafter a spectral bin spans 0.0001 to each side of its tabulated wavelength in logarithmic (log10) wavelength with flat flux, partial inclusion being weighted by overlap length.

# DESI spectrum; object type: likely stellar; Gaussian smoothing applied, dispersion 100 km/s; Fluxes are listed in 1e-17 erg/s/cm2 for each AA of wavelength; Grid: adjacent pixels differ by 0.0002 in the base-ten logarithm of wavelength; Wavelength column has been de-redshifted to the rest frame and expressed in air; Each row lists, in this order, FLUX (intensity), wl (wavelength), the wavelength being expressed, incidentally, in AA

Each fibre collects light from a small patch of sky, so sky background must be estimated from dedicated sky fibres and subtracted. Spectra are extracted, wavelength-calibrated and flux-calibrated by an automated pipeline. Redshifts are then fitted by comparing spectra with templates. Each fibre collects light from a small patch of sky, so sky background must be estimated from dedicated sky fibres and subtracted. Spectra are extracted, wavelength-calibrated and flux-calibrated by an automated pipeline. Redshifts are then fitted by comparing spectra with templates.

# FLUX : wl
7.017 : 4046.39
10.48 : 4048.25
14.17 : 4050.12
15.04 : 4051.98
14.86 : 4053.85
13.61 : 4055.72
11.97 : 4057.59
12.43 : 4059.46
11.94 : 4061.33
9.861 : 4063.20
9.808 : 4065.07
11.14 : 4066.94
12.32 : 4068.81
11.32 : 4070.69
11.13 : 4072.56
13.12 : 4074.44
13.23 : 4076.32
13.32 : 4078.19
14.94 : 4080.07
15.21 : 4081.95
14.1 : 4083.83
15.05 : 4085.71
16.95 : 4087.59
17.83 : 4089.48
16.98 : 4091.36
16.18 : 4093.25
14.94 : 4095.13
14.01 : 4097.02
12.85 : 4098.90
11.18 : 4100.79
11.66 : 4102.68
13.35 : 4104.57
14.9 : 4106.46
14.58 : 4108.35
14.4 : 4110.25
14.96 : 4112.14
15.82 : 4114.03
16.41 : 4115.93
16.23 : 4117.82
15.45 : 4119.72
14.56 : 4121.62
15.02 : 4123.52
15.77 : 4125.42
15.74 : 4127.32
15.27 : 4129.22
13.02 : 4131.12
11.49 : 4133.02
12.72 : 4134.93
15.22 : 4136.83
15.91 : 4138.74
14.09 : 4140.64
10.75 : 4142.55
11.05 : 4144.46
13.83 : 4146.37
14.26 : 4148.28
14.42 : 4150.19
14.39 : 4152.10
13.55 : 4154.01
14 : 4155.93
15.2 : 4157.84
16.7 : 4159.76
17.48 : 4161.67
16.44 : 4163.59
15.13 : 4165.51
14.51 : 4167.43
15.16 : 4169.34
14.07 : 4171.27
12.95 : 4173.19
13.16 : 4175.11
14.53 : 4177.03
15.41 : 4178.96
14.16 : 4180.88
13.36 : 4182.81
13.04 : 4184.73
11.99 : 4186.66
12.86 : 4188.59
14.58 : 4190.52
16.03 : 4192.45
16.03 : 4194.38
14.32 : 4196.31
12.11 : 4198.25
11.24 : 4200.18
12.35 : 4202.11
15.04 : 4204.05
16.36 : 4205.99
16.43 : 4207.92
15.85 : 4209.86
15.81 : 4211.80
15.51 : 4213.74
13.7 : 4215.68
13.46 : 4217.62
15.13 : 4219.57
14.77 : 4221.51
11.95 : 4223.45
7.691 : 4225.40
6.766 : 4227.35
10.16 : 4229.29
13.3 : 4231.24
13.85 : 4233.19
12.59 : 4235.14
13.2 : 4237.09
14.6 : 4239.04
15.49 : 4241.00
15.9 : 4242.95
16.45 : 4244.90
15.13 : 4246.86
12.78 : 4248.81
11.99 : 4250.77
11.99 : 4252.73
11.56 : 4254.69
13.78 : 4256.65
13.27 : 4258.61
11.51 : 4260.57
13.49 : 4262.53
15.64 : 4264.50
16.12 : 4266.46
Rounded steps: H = 0.6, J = 0.67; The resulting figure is 0.9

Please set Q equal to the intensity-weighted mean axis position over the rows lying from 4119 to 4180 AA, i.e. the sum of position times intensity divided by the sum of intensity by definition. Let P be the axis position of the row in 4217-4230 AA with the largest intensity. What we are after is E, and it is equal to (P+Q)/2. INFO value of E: 4184.5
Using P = 4219.57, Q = 4149.4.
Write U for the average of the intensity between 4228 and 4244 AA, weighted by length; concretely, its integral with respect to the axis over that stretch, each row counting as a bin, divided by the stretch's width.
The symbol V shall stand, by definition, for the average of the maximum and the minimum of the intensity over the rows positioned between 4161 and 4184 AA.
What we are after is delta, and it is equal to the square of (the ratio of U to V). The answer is 0.79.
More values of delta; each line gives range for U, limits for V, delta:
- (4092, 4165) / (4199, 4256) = 1.55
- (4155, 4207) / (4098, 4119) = 1.09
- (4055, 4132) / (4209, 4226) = 1.41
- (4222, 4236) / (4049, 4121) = 0.64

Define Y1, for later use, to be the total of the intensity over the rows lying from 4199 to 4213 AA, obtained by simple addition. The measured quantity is 103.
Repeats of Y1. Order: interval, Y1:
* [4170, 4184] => 98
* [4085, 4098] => 112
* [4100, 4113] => 95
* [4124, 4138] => 99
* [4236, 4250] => 104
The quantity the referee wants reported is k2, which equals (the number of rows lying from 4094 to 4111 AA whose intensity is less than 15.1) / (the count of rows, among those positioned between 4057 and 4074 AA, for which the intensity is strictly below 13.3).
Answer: 1.0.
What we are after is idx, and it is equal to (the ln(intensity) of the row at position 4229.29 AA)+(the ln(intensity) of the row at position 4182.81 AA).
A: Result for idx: 4.91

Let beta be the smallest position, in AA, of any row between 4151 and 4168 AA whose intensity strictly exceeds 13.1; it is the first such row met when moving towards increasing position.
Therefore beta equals 4152.10 AA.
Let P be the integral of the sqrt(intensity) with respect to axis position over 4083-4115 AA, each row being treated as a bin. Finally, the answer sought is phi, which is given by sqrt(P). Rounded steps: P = 122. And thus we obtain 11.1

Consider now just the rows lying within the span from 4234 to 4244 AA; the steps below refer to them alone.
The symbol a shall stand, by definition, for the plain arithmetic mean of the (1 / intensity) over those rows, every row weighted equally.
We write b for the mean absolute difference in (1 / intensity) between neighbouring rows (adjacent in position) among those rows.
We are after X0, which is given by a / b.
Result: 17.0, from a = 0.070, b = 0.0041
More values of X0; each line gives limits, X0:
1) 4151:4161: 14.9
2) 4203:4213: 31.4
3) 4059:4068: 10.9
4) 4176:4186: 18.1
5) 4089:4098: 16.5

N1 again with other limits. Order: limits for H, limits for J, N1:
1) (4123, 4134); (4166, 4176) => 1.7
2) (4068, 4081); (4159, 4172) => 0.5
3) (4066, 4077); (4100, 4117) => 0.3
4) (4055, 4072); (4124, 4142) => 0.2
